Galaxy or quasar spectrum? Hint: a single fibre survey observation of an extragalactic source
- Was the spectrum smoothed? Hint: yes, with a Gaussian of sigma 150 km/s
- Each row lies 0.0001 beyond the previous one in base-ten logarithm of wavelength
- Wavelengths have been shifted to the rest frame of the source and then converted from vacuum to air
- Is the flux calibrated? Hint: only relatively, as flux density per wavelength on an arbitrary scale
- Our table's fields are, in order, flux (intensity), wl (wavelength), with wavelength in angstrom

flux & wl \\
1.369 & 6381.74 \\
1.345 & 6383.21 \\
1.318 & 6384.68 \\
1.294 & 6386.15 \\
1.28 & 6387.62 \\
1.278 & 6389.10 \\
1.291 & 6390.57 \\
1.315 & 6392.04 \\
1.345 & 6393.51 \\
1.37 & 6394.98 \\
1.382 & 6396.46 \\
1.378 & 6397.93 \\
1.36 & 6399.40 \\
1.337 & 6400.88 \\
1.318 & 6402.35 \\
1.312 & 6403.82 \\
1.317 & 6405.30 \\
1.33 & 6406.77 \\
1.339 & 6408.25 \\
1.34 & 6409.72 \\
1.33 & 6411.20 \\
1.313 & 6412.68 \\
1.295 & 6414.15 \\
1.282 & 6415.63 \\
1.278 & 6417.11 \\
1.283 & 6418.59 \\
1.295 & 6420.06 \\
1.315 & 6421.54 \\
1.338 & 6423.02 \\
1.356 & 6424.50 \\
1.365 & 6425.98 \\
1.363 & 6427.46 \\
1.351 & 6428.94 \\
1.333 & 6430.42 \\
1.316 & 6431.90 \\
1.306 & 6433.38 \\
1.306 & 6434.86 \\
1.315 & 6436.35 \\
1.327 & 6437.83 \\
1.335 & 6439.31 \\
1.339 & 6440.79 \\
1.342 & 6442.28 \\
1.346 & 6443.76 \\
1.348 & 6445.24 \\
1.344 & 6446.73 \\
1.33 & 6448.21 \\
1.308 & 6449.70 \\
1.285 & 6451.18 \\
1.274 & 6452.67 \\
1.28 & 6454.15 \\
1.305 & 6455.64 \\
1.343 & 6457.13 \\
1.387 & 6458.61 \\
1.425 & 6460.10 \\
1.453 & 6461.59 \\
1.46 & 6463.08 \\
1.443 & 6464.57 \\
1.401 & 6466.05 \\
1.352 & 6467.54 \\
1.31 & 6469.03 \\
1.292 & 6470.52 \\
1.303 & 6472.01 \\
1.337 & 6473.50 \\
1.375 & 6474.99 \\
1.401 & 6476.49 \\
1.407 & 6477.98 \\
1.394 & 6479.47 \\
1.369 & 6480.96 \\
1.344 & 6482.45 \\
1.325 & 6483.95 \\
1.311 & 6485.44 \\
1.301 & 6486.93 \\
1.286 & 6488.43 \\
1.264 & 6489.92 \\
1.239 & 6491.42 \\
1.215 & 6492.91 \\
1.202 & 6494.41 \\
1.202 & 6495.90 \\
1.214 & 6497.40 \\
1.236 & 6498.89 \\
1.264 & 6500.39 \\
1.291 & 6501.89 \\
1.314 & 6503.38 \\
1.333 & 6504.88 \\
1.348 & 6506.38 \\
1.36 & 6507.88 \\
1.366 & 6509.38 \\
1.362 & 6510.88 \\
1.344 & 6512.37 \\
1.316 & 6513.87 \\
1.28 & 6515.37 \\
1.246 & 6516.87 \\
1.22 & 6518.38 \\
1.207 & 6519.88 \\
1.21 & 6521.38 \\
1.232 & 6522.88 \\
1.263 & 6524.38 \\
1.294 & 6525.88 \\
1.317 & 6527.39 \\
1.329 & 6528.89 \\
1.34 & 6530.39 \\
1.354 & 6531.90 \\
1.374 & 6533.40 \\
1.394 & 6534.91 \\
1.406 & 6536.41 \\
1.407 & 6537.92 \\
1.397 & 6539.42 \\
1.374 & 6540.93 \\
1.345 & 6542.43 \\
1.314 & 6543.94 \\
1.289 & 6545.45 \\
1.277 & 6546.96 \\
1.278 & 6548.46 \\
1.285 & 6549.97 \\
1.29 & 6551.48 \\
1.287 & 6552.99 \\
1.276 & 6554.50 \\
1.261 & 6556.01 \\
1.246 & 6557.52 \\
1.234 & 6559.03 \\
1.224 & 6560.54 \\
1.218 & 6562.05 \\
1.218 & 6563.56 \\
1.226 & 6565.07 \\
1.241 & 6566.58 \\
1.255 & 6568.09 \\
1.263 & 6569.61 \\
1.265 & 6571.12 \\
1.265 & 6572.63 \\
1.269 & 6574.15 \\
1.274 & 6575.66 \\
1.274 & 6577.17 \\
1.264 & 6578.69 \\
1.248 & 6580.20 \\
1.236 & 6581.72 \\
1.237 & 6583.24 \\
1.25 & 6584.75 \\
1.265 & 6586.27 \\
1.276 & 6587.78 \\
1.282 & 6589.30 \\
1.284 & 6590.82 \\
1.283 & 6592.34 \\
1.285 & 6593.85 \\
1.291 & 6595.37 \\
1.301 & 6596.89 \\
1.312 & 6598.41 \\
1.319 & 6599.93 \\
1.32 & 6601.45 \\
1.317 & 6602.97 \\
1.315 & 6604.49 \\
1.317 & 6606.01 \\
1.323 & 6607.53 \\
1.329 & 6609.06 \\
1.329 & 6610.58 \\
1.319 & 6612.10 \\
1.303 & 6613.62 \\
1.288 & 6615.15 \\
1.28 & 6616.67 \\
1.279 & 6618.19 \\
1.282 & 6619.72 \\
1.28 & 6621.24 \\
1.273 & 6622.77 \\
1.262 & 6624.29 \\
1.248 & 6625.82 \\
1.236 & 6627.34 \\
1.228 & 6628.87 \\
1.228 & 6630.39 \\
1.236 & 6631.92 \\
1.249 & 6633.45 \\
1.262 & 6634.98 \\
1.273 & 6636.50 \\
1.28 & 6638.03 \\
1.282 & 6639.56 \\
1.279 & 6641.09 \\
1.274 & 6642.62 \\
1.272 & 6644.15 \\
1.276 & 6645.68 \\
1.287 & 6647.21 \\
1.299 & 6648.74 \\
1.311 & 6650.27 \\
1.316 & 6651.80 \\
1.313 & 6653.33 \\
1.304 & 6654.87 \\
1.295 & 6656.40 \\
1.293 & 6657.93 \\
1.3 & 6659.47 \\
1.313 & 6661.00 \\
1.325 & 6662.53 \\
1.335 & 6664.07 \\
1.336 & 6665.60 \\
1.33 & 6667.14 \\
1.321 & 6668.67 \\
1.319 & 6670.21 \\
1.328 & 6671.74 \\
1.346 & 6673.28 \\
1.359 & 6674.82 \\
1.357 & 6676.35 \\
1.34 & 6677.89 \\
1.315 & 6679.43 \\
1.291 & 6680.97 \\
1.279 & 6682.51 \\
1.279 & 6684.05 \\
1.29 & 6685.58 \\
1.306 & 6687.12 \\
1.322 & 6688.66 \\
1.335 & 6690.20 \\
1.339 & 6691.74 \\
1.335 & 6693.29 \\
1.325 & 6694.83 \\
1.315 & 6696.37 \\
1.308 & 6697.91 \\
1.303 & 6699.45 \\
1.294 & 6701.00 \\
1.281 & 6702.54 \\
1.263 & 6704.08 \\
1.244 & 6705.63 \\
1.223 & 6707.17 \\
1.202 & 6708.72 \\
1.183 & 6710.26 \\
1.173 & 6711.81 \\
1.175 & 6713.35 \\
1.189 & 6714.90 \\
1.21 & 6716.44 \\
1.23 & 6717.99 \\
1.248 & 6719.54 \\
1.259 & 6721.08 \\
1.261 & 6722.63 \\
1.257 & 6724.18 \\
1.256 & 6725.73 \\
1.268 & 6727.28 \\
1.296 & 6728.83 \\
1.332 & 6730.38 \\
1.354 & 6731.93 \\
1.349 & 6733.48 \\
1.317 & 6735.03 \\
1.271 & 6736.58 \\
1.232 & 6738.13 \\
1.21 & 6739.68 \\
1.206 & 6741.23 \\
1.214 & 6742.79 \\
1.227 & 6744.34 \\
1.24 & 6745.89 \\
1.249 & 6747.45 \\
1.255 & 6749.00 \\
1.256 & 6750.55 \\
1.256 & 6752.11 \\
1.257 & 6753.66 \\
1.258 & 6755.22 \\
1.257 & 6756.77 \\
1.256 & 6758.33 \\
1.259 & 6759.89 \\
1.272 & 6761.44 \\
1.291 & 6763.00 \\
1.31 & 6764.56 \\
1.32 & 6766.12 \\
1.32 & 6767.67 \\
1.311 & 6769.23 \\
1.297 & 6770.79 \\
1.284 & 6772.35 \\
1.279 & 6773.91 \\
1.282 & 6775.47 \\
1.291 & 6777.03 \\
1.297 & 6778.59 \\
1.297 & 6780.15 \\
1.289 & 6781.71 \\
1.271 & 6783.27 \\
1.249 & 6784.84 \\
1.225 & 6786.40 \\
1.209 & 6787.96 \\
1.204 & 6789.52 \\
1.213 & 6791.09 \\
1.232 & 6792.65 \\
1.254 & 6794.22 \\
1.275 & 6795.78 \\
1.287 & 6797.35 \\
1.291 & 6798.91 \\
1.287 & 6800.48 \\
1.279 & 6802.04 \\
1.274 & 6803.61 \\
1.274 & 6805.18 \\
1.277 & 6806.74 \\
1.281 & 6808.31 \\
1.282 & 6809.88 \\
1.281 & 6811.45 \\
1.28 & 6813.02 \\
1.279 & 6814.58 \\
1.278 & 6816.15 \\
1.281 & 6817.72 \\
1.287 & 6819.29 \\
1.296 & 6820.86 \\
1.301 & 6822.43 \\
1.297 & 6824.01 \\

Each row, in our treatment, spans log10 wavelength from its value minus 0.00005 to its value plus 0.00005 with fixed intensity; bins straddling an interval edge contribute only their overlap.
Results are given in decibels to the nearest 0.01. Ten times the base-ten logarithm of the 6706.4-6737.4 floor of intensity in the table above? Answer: 0.69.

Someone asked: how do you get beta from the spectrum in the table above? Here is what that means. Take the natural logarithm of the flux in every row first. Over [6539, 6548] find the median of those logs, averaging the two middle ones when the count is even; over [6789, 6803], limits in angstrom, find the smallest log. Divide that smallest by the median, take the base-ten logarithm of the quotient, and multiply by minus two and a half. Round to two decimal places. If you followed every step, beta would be 0.46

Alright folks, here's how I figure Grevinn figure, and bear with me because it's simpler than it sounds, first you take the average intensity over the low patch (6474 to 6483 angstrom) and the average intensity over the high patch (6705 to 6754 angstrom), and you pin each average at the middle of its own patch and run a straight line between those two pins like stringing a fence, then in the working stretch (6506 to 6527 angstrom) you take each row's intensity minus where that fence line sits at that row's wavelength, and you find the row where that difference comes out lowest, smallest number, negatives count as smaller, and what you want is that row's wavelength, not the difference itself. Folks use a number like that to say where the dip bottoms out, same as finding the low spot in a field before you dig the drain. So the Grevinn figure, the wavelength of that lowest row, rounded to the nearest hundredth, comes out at 6519.88 angstrom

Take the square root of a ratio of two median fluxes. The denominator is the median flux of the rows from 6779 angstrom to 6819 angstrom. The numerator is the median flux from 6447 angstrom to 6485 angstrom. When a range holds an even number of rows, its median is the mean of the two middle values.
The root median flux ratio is 1.03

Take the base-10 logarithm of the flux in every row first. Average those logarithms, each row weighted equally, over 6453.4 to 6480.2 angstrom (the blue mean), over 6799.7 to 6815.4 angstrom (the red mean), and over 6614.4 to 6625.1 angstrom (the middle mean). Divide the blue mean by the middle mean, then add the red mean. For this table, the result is 1.39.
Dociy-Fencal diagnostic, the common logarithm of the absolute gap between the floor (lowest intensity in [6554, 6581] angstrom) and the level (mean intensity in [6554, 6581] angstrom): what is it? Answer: -1.48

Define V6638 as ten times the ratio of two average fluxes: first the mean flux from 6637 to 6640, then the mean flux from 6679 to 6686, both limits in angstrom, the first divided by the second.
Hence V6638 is 9.9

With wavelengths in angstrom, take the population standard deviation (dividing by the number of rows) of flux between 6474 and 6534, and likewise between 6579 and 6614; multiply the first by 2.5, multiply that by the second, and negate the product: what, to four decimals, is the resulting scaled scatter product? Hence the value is -0.0044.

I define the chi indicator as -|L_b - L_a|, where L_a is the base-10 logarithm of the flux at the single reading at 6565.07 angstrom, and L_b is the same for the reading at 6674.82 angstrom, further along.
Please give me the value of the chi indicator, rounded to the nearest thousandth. -0.045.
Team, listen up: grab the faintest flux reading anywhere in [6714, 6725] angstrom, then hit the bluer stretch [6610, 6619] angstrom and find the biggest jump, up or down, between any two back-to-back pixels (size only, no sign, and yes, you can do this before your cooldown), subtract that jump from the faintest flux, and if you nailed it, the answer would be 1.17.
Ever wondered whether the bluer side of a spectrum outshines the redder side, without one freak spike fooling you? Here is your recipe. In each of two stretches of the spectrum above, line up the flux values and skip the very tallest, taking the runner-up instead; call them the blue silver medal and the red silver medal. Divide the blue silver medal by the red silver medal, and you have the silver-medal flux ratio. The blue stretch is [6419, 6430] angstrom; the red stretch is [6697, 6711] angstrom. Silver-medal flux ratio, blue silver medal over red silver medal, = 1.046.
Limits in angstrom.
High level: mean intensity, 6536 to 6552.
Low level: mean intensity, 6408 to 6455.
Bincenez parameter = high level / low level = 1.01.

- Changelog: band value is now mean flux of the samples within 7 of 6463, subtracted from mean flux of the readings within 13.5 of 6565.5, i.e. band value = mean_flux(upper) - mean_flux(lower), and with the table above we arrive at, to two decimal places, -0.14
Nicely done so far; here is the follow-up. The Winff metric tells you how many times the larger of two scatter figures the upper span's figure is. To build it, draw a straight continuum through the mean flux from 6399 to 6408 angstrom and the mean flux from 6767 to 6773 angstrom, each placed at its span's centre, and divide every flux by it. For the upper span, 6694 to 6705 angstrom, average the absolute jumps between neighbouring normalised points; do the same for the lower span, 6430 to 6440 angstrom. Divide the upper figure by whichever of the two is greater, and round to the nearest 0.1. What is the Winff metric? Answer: 1.0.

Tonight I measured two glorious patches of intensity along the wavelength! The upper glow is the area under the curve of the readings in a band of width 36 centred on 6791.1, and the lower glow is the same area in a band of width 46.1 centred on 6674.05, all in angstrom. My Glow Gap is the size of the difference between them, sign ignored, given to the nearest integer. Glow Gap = 15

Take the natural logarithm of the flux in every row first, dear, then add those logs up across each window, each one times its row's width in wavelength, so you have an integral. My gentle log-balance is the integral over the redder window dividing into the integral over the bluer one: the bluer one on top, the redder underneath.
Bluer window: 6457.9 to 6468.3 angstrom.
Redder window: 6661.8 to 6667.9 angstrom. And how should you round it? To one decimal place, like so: 2.1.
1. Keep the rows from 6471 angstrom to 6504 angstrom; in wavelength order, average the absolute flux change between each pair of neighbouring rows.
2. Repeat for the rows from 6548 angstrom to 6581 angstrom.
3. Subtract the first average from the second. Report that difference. -0.012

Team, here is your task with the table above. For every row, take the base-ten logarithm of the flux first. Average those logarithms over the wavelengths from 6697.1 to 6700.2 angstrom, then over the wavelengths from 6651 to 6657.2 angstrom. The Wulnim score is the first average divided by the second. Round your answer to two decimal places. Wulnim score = 1.00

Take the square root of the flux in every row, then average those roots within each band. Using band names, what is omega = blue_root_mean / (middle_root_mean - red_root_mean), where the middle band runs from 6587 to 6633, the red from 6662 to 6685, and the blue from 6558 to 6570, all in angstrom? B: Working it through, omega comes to -69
